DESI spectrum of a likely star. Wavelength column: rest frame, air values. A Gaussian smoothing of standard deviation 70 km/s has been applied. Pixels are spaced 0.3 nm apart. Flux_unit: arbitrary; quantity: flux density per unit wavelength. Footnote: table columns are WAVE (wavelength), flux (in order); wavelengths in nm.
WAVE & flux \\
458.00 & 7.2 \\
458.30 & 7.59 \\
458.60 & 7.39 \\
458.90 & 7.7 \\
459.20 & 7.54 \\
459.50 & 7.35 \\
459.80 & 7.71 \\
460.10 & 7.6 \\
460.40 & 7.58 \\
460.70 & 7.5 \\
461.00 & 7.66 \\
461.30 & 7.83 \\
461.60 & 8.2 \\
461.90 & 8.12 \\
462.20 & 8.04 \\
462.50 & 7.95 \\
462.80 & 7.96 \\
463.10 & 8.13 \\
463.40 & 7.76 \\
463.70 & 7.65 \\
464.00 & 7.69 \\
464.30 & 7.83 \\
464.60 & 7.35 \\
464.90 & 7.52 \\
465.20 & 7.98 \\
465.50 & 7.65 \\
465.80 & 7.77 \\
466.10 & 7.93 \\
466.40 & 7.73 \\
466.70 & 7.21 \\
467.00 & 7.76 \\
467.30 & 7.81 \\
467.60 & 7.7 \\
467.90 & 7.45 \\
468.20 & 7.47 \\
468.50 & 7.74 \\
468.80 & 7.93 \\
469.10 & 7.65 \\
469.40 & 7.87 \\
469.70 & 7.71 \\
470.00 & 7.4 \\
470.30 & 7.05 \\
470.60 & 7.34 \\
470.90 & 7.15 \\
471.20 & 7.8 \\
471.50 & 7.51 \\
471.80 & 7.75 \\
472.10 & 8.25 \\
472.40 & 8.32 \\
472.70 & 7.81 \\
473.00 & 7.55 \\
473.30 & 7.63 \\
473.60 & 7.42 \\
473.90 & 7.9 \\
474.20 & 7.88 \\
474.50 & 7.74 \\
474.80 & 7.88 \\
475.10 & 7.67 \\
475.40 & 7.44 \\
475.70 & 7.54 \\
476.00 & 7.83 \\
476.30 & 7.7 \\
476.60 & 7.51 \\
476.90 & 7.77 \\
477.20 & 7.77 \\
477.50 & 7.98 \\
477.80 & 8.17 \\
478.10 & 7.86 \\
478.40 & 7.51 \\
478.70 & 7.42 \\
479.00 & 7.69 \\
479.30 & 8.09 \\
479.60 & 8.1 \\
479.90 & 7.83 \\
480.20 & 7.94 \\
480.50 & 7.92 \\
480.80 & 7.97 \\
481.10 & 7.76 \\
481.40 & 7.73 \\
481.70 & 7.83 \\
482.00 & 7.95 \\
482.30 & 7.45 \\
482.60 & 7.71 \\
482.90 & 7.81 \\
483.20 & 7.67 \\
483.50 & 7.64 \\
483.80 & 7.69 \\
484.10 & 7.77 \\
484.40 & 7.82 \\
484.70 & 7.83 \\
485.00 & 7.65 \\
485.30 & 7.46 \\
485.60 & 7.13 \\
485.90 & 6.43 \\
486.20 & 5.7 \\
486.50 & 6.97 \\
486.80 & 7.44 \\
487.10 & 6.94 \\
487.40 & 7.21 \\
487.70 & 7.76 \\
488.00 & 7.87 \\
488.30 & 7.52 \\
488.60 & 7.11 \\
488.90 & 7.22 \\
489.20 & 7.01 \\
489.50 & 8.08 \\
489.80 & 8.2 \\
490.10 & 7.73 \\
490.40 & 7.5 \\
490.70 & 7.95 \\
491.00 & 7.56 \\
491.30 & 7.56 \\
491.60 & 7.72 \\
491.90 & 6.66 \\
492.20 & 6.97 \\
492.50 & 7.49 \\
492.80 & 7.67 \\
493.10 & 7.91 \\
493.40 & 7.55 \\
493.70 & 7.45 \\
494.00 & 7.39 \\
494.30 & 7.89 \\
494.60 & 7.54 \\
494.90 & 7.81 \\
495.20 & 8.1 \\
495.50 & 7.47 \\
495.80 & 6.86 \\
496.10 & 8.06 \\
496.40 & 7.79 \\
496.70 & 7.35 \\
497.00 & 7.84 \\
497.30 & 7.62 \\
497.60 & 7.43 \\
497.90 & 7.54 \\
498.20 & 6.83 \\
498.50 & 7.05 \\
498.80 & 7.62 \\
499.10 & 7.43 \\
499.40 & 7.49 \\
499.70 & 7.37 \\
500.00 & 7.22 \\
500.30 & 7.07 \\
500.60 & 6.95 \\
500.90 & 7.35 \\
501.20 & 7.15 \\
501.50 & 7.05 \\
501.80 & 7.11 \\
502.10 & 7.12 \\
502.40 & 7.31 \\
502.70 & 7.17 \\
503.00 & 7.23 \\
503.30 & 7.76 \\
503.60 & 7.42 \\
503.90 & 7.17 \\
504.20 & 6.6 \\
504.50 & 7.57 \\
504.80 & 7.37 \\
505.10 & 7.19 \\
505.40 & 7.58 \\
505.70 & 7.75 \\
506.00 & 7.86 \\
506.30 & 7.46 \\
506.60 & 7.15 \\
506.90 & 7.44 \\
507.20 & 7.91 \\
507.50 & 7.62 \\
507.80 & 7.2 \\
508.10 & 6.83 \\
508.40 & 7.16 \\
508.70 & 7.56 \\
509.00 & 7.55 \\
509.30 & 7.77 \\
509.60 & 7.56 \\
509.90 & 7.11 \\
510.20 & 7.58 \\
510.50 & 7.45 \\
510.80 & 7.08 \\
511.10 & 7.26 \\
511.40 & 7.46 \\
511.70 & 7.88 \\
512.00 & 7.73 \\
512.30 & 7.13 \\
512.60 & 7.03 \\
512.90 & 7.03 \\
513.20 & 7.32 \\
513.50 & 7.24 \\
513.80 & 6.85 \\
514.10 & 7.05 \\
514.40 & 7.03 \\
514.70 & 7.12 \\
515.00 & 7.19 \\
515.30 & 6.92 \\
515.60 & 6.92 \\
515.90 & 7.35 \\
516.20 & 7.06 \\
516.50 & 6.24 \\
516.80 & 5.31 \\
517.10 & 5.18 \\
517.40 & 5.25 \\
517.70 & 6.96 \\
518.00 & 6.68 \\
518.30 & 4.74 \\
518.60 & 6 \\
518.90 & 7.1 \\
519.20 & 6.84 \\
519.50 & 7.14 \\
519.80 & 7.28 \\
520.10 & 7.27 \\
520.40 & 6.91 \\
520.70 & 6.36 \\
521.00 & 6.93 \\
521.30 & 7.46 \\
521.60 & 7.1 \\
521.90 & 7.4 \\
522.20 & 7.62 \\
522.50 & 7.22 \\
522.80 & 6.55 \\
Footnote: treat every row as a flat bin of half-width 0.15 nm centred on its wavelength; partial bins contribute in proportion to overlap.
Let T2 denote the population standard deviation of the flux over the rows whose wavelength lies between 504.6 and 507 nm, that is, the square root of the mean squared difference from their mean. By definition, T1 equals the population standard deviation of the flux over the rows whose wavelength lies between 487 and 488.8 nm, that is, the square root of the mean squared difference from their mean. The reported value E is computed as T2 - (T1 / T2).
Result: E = -1.2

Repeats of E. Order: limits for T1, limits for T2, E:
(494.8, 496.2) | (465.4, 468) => -2.1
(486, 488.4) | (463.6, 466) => -3.4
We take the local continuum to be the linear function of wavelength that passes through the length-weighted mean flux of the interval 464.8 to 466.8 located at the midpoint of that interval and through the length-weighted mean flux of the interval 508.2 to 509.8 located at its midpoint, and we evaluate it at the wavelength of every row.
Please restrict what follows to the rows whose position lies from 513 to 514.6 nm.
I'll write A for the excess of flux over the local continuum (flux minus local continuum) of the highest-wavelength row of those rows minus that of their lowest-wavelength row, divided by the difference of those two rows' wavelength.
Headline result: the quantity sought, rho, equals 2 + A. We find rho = 1.76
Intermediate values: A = -0.2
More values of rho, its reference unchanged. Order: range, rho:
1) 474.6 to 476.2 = 1.96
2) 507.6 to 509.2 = 2.30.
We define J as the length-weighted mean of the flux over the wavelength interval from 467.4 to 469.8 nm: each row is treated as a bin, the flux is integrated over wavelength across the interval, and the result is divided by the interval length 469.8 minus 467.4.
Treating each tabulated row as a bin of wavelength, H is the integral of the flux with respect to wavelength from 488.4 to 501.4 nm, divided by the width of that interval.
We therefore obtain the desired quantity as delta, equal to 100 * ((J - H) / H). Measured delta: 2.9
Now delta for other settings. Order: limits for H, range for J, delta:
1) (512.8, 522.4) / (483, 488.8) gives 8.5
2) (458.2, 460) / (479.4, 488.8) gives -0.1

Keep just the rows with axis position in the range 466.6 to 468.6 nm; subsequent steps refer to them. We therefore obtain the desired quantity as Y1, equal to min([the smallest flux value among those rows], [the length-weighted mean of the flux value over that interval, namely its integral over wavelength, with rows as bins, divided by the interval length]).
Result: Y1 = 7.2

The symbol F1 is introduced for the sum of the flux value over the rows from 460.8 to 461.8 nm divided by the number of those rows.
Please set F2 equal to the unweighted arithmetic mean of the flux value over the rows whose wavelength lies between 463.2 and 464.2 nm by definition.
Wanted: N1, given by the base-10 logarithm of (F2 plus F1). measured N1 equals 1.19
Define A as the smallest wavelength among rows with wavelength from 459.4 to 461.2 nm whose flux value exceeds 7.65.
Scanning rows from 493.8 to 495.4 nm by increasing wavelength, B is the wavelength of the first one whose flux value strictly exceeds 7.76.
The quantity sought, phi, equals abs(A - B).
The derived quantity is 34.50 nm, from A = 459.80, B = 494.30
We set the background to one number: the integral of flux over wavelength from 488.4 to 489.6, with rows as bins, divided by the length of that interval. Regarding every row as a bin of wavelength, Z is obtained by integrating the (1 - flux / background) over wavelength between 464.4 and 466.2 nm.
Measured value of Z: -0.090 nm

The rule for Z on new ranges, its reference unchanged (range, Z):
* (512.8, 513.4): 0.011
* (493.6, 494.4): -0.025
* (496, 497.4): -0.075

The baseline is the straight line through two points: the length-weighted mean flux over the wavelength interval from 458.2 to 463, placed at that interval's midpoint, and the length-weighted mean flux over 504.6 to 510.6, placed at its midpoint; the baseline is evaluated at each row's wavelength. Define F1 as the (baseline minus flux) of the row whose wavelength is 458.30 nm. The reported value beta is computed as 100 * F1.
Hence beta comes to 16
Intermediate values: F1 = 0.16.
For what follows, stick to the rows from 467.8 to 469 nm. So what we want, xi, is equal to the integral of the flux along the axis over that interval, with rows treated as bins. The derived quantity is 9.19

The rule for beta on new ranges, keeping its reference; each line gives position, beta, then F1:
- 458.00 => 55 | 0.55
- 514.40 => 39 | 0.39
